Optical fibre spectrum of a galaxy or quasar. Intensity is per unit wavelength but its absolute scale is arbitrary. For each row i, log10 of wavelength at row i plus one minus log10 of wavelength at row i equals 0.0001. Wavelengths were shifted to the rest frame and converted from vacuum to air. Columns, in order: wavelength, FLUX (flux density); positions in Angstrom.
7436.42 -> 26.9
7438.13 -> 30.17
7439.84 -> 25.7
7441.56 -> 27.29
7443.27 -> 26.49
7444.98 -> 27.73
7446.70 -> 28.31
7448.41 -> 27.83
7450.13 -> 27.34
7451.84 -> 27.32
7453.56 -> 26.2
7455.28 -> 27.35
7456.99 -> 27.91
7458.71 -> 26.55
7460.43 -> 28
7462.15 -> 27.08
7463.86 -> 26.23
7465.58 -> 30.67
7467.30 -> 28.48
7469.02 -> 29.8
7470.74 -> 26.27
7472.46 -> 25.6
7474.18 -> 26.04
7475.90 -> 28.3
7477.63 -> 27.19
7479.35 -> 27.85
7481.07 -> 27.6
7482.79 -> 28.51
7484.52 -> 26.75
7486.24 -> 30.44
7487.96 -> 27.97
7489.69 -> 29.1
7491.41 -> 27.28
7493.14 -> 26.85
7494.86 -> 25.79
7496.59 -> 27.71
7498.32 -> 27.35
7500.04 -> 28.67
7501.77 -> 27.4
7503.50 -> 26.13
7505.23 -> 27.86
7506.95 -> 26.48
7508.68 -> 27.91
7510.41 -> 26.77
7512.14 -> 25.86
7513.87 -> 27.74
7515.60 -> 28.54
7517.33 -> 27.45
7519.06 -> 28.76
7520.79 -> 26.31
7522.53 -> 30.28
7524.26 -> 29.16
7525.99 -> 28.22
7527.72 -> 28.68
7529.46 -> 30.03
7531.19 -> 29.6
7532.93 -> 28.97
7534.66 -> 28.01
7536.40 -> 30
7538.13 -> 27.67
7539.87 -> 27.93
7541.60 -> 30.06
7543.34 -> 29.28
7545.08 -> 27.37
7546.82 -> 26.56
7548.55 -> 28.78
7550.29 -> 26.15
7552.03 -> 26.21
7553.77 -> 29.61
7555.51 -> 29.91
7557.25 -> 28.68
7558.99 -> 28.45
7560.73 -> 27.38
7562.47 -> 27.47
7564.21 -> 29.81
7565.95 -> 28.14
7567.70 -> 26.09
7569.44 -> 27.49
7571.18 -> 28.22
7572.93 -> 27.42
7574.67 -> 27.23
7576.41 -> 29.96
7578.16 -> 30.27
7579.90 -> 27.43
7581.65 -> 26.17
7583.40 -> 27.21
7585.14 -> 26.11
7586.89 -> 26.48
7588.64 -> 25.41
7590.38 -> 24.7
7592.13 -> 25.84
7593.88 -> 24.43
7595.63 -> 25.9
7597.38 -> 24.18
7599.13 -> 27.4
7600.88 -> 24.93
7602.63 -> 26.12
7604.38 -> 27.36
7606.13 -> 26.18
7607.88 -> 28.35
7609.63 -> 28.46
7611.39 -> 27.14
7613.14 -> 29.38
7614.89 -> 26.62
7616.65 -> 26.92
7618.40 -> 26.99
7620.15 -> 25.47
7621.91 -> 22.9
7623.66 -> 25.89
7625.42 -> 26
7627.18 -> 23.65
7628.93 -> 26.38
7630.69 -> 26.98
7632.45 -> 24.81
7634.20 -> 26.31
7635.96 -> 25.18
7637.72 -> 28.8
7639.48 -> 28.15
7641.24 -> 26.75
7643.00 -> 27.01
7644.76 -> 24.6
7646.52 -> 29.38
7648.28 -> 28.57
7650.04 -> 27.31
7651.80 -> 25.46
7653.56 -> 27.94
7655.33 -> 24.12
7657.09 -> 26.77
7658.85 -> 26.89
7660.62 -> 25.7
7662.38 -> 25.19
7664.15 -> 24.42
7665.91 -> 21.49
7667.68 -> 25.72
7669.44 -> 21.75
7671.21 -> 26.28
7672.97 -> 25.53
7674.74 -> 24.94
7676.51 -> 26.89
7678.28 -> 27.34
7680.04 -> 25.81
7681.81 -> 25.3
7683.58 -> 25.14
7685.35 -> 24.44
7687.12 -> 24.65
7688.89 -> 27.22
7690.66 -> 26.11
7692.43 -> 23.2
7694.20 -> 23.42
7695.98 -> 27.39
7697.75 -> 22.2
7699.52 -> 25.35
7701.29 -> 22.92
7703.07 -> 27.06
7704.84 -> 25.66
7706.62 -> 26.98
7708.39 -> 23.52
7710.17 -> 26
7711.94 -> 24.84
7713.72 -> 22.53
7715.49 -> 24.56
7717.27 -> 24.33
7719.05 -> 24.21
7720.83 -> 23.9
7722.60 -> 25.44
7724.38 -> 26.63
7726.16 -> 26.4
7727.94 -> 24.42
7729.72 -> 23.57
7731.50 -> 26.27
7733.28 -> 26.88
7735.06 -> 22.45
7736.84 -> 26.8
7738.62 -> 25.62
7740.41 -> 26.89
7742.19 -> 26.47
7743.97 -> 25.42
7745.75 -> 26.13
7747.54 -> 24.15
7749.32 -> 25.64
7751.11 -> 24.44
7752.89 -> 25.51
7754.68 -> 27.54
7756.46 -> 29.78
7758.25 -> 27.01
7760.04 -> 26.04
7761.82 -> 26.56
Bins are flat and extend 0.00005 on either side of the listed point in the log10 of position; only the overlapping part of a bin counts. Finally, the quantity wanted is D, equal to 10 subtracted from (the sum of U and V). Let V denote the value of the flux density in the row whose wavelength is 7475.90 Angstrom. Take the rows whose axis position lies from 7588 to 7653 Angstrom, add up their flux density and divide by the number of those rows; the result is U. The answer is 44.7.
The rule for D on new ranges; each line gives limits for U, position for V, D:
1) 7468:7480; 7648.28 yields 45.9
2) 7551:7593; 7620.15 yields 43.0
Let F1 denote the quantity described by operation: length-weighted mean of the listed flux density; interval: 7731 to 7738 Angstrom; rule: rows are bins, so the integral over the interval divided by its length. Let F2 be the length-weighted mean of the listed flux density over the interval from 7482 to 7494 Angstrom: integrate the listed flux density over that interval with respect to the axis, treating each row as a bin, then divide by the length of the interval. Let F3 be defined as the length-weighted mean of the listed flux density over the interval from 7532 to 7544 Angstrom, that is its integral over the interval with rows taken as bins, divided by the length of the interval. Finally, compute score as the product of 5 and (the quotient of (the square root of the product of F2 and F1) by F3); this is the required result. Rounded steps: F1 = 25.6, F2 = 28.1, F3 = 28.8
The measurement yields 4.65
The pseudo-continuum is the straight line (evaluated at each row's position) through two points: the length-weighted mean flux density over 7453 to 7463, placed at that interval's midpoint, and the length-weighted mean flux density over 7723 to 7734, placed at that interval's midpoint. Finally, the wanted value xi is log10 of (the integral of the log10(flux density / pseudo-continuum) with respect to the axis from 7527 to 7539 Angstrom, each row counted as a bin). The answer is -0.38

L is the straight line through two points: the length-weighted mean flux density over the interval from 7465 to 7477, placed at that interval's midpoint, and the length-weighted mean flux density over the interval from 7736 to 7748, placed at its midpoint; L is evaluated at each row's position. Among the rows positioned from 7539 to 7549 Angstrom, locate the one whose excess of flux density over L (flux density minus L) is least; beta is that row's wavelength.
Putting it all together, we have 7546.82 Angstrom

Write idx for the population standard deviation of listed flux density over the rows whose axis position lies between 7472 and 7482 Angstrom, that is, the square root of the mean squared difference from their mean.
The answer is 1.0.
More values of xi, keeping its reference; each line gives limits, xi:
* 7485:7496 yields -0.85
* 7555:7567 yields -0.46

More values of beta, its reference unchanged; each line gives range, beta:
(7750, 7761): 7751.11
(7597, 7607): 7597.38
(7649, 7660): 7655.33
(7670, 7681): 7674.74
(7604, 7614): 7606.13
